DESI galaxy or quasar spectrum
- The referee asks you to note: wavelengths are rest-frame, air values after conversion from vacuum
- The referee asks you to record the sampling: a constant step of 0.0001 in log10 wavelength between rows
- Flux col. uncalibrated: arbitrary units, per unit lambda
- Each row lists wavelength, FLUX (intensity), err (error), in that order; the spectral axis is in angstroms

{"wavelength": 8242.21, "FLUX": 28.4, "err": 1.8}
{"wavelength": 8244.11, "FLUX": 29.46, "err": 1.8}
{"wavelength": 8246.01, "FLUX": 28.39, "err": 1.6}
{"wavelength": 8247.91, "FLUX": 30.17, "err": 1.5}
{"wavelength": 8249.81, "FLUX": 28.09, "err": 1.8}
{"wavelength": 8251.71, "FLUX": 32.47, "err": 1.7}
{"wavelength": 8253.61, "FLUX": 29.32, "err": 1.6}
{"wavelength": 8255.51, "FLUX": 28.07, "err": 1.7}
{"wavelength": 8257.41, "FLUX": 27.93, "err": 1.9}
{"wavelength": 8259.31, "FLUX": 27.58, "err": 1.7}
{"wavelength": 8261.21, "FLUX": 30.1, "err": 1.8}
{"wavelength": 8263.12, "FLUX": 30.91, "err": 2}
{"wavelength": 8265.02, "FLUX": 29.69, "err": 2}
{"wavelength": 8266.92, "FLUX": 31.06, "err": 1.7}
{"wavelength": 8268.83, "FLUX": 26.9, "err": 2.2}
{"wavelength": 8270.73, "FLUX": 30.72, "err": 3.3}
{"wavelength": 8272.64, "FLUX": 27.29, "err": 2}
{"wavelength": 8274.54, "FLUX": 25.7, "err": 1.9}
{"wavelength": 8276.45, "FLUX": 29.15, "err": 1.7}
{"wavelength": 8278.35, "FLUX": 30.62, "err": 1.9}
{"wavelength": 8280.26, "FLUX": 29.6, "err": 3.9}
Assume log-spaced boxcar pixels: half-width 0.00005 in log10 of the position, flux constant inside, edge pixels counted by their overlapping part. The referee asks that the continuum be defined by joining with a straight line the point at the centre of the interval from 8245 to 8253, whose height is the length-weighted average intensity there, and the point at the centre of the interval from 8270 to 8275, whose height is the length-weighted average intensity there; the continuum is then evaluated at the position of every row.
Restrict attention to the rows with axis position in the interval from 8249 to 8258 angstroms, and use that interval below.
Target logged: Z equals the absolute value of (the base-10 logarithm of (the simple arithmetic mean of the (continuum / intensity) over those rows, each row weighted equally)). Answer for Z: 0.005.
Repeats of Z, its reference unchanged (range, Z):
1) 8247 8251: 0.010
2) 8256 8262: 0.007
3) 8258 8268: 0.017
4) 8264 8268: 0.028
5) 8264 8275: 0.004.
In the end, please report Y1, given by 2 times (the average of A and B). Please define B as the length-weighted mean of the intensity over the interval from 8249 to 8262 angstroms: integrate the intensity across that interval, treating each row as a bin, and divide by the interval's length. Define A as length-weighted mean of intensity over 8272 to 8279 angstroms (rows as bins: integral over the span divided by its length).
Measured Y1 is 57.2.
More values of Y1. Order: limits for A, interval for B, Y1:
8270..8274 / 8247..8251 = 57.9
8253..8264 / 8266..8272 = 58.4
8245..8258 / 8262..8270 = 58.9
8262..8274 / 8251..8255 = 59.8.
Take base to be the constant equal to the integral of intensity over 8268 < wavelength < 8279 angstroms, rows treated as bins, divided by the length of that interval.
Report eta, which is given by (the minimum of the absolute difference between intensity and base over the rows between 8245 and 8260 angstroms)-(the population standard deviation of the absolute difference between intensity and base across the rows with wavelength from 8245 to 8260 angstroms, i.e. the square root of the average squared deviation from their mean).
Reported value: -1.2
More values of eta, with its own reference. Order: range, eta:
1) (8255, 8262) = -0.3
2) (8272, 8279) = 0.0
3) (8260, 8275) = 0.5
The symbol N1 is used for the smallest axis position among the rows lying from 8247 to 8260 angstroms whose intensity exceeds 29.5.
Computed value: 8247.91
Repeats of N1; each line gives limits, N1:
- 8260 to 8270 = 8261.21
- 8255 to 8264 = 8261.21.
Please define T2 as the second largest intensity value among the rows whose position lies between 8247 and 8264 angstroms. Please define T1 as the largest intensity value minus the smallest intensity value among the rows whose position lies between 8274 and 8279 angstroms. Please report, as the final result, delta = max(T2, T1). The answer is 30.9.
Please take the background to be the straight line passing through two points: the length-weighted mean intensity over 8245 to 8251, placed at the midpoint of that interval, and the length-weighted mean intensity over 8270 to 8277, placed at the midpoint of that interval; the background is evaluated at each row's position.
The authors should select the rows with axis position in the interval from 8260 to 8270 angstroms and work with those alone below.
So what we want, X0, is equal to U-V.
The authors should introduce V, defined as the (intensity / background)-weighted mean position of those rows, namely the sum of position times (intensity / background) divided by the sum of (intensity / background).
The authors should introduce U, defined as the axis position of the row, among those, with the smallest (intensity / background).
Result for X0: 3.9 angstroms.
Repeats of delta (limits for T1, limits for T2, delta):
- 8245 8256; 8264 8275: 30.7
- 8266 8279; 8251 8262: 30.1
